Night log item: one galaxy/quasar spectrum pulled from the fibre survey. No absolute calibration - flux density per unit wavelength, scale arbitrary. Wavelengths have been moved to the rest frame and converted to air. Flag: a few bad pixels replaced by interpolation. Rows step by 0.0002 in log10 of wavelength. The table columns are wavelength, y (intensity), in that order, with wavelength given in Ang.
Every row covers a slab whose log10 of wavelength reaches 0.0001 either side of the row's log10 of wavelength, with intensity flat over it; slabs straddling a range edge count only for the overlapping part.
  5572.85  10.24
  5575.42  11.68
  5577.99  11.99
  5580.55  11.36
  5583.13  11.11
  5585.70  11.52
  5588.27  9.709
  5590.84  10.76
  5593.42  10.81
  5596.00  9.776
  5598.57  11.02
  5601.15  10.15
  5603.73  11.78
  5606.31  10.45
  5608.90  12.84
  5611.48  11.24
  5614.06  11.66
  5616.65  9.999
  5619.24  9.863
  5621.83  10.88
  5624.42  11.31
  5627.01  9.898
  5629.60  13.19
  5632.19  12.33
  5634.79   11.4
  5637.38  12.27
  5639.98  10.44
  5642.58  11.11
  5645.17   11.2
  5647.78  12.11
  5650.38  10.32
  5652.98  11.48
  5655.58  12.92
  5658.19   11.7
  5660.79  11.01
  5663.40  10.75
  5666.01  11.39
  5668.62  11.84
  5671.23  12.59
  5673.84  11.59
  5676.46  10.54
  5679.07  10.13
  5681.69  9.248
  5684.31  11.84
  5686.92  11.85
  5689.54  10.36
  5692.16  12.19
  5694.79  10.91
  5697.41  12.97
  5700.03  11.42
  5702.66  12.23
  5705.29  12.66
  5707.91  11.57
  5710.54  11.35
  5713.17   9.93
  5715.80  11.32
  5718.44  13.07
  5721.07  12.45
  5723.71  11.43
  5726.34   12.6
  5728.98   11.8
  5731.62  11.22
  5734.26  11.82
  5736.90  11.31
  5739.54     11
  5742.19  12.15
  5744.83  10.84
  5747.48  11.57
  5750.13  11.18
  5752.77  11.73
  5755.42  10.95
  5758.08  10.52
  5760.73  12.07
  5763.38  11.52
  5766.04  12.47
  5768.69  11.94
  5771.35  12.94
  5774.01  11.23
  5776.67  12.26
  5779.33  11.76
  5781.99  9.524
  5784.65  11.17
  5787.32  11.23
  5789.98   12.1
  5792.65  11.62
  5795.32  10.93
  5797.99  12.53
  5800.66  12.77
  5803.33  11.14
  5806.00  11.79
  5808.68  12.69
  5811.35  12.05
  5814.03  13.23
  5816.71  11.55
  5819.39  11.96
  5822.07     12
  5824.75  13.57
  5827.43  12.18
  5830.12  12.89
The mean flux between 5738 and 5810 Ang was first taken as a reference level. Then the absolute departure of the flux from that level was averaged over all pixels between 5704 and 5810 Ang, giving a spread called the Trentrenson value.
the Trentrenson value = 0.61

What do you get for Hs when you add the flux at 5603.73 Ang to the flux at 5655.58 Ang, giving 24.7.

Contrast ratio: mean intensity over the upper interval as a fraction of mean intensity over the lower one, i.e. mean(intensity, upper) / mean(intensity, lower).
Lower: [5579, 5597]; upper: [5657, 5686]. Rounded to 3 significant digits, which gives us 1.04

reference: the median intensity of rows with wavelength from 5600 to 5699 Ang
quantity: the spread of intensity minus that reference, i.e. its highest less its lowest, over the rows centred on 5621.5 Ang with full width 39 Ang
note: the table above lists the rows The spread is 3.33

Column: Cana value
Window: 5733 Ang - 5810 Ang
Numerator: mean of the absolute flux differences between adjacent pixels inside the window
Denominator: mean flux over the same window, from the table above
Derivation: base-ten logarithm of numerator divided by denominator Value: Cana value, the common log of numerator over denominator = -1.11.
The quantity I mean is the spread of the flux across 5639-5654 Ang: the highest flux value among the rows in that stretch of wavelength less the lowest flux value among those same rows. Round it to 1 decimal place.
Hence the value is 1.8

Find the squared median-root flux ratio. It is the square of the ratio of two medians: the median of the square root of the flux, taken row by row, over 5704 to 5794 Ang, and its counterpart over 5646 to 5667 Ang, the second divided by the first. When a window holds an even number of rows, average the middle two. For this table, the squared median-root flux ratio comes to 0.99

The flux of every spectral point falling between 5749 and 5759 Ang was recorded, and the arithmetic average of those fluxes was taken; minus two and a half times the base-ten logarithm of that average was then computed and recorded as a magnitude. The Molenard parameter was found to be -2.61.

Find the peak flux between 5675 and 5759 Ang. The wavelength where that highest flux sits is 5718.44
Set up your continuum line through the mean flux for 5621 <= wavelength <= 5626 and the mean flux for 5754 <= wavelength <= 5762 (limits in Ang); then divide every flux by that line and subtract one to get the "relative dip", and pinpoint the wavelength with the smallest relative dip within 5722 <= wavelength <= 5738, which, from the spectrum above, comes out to 5731.62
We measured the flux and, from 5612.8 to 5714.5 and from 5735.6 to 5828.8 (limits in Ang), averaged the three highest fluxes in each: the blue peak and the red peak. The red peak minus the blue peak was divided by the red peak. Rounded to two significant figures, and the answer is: 0.017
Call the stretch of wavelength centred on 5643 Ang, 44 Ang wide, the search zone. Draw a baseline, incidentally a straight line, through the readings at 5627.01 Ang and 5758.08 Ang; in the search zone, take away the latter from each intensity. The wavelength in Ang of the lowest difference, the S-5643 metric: 5627.01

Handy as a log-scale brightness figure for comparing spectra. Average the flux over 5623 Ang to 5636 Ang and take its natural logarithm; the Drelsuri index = 2.45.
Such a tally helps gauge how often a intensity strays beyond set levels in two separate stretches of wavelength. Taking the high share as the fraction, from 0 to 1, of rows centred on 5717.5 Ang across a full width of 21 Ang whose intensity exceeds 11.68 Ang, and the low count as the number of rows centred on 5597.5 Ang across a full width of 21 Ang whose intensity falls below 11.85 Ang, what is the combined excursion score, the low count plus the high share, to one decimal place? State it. 8.4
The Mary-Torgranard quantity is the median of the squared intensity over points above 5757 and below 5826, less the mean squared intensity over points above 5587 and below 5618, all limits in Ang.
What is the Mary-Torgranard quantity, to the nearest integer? 24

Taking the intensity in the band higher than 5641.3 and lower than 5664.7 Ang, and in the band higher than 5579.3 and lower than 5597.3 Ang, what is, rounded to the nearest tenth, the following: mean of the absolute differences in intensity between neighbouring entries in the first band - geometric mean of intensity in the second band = -9.8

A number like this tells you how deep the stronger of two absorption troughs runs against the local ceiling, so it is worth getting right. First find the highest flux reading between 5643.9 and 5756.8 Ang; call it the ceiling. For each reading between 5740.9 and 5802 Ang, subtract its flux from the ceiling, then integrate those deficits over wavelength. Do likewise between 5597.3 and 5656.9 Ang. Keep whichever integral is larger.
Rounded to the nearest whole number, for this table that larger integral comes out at 106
